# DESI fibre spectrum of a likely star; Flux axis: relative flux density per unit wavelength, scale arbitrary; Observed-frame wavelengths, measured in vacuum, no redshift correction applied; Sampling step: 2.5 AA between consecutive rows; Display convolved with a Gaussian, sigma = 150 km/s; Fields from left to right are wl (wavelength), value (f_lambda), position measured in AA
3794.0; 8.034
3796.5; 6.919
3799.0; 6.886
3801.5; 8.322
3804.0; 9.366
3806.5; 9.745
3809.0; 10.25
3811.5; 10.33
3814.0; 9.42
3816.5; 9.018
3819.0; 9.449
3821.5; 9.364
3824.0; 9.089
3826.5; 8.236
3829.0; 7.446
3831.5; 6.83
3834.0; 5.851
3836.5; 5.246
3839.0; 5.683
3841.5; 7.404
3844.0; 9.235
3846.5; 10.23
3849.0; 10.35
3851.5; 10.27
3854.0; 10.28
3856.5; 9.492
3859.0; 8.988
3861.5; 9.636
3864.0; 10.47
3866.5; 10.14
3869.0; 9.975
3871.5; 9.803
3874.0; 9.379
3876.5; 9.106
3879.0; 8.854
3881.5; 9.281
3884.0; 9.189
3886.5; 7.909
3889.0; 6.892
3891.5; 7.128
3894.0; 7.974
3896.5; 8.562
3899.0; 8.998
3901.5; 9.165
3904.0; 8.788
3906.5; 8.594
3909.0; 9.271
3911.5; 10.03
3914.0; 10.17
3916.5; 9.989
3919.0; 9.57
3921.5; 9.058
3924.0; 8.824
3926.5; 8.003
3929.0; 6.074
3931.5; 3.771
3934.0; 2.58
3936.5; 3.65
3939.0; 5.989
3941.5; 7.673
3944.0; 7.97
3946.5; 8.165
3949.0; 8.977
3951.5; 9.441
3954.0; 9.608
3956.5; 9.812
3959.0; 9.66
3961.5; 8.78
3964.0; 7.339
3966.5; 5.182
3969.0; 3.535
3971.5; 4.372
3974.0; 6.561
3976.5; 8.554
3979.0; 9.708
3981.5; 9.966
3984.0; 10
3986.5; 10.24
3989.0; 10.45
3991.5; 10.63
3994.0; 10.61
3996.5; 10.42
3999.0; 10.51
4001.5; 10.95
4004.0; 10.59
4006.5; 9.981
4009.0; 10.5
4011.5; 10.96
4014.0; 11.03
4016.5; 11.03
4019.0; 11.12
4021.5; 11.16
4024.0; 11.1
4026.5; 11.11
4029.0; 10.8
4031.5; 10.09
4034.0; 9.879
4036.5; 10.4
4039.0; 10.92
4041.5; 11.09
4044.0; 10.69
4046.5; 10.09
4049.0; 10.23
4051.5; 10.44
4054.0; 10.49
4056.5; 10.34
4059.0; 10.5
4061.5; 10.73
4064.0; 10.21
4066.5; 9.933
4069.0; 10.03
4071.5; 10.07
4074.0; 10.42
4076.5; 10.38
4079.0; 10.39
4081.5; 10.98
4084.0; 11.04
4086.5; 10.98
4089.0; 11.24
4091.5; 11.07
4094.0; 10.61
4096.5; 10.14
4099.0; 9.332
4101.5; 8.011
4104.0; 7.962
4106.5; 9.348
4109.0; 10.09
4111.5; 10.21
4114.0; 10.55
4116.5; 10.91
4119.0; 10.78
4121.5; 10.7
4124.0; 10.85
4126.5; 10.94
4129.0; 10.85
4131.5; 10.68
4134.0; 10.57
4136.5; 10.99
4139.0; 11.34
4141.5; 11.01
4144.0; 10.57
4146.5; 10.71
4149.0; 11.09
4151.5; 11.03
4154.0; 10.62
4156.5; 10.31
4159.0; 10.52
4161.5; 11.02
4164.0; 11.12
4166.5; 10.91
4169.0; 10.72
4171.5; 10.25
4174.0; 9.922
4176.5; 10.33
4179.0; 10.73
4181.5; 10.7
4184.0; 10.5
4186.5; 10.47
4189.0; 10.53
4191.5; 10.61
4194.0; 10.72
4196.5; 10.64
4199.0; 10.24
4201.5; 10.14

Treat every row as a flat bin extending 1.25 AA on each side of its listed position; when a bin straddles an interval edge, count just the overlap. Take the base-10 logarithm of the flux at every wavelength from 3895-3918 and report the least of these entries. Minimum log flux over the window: 0.93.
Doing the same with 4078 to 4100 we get 0.97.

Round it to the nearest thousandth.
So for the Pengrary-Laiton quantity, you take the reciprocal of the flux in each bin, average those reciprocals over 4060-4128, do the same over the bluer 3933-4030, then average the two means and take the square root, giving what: 0.335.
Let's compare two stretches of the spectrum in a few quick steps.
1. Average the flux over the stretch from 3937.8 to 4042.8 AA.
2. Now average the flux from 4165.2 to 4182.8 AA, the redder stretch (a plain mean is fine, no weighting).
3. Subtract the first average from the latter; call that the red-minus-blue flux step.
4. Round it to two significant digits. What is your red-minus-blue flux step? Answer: 1.1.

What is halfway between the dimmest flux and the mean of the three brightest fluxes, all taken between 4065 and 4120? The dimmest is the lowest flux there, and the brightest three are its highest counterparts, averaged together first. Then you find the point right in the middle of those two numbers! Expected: 10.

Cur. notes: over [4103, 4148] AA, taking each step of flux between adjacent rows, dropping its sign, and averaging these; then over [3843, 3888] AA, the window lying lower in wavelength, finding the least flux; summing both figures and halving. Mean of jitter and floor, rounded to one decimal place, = 4.1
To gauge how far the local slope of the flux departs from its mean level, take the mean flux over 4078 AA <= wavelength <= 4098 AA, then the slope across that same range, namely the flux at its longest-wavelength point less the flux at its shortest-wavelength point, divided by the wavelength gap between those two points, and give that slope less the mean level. -10.8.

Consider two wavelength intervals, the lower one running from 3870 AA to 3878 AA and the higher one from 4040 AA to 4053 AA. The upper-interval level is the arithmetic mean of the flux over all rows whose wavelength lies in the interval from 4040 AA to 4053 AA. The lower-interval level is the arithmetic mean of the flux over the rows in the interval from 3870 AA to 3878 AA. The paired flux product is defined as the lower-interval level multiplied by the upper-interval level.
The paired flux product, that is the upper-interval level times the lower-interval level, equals 99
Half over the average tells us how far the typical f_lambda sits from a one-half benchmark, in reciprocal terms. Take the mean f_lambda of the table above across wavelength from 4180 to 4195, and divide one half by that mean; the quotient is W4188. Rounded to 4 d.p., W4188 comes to 0.0472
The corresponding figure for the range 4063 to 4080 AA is 0.0490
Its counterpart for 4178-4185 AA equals 0.0470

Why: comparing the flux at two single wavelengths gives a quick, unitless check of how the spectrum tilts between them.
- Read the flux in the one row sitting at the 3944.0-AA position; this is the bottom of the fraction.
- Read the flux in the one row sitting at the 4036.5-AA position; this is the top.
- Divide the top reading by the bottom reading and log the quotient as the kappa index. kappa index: 1.30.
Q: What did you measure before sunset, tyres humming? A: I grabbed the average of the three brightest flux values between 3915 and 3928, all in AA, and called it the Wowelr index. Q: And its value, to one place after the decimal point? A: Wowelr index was 9.5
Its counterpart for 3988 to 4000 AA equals 10.6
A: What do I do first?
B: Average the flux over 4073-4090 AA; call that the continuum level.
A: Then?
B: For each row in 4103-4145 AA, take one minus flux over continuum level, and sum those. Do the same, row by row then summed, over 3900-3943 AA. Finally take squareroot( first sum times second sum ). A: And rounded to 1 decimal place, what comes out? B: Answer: 1.5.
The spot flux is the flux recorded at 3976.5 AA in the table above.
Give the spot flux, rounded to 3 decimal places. 8.554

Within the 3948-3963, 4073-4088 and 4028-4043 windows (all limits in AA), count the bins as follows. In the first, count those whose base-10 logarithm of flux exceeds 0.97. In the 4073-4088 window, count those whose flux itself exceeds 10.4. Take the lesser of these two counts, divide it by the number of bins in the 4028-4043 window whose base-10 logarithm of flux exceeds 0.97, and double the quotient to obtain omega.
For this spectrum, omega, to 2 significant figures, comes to 1.3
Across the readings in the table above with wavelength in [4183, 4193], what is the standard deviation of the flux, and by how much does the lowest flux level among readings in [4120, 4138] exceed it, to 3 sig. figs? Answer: 10.5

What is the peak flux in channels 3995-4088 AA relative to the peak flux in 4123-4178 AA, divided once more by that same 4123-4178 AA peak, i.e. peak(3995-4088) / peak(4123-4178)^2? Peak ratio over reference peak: 0.0868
